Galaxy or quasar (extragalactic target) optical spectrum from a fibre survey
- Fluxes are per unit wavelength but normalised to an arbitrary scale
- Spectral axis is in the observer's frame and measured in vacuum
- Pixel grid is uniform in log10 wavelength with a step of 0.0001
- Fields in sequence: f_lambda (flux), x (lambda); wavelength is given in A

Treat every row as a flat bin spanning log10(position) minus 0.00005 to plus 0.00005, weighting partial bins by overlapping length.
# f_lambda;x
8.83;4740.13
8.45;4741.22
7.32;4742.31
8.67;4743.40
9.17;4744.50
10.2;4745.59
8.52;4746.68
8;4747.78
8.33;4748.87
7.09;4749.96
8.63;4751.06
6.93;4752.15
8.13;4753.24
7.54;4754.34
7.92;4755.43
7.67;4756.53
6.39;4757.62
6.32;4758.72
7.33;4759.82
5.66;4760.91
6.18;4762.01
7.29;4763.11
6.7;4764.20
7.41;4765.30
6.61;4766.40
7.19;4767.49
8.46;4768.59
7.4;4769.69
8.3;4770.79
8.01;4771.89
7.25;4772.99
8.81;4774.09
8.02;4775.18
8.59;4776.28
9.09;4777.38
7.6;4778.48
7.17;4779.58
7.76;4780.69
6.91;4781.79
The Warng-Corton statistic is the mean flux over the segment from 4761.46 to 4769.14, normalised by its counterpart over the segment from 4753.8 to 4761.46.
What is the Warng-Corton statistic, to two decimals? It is 1.02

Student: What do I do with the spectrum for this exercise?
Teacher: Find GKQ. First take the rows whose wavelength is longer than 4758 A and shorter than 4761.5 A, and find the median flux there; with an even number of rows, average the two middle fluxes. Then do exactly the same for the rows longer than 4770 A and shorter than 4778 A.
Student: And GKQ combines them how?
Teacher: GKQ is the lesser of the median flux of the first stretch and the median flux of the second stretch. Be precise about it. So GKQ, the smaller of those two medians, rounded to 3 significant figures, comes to 6.32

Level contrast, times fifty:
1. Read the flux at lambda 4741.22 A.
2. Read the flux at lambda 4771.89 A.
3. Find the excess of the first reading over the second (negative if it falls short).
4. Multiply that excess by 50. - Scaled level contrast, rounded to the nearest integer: 22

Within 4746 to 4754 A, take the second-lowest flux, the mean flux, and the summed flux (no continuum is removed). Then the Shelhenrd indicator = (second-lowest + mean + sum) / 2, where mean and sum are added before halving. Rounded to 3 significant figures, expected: 35.3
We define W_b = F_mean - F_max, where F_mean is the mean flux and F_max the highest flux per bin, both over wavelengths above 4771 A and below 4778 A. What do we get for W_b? -0.8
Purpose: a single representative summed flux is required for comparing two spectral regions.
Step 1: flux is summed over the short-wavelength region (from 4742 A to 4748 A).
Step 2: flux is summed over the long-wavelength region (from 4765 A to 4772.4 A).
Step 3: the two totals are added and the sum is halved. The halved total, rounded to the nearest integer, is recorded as 53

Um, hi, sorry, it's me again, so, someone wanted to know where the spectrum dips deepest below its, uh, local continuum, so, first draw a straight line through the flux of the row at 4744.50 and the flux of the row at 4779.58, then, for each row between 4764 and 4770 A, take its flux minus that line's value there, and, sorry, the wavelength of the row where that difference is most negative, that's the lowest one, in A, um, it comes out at 4764.20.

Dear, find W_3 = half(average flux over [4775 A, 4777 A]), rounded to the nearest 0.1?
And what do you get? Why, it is 4.2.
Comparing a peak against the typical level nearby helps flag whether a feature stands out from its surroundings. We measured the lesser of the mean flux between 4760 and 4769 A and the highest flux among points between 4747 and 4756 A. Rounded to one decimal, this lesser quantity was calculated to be 6.9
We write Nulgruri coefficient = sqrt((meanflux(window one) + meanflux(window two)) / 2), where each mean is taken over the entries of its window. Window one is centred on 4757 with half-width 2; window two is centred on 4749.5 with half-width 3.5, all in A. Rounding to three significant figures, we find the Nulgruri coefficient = 2.74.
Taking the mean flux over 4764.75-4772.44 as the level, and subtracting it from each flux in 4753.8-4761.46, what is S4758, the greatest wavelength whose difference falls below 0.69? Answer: 4760.91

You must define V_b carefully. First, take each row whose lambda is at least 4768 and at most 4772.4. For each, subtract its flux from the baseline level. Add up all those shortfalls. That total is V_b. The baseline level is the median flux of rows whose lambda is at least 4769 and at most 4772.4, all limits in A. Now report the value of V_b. 0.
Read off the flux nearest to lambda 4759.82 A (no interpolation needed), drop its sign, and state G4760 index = 7.3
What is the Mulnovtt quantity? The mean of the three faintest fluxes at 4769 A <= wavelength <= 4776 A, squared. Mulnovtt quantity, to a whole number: 57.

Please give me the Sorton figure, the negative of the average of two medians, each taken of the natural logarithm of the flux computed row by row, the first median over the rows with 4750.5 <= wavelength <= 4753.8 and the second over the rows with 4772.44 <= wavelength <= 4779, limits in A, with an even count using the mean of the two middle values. -2.11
